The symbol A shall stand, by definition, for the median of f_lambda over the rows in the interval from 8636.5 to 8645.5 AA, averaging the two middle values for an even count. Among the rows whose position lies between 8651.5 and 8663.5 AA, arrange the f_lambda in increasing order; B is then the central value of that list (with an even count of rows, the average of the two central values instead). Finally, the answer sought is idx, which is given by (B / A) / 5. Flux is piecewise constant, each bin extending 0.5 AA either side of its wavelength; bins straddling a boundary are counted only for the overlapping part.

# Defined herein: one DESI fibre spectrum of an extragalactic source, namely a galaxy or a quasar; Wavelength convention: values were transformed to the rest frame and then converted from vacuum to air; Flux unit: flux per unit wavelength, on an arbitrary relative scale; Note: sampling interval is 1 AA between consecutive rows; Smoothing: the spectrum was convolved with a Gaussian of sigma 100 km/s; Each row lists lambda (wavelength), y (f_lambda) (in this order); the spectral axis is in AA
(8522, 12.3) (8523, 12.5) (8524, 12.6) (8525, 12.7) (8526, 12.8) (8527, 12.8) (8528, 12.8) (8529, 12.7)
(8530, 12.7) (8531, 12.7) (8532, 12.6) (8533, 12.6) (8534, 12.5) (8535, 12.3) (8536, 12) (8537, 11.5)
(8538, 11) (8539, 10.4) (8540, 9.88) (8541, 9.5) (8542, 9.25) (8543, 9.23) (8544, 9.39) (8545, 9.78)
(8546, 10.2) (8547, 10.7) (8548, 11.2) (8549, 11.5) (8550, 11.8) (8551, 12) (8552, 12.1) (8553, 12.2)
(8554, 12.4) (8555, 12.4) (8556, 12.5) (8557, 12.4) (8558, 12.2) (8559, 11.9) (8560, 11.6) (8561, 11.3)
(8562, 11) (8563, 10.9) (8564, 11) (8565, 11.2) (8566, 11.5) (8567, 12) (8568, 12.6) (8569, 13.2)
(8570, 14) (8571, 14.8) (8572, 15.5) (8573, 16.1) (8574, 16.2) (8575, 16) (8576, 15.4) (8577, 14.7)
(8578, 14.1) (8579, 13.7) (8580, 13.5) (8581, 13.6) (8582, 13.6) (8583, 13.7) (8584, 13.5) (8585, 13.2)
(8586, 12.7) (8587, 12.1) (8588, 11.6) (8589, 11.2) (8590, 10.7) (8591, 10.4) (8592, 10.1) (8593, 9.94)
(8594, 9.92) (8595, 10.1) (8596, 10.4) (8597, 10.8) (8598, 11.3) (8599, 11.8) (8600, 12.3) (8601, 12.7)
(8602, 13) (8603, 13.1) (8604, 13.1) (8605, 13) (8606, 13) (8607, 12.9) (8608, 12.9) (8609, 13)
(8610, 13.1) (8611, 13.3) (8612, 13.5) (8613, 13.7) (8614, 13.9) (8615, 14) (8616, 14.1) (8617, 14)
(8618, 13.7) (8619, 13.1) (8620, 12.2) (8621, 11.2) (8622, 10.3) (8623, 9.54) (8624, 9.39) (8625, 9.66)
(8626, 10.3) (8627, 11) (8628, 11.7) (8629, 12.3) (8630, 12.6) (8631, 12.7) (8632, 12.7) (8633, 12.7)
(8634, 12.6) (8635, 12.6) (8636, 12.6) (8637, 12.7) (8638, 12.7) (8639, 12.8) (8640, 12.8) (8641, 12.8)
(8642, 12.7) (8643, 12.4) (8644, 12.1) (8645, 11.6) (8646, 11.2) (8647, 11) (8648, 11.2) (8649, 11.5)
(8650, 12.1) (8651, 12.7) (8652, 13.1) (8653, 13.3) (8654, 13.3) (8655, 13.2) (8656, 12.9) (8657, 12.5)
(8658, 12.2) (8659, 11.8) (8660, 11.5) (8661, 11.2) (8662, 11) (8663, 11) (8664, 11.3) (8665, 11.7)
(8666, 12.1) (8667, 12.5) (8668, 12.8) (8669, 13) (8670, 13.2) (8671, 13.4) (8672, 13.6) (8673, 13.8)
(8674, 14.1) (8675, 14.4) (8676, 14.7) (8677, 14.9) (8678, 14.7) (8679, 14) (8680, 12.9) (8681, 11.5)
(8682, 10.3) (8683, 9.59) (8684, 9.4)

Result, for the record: 0.194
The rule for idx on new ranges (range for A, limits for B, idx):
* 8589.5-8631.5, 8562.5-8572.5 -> 0.198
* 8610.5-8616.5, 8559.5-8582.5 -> 0.197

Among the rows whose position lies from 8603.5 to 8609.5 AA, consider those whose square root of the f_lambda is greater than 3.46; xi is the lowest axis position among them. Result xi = 8604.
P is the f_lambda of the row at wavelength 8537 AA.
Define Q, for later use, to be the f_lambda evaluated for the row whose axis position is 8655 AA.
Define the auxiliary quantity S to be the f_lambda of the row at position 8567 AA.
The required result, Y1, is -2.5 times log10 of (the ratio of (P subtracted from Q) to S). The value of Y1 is 2.1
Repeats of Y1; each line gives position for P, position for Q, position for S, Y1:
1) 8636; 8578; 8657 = 2.3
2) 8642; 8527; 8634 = 5.3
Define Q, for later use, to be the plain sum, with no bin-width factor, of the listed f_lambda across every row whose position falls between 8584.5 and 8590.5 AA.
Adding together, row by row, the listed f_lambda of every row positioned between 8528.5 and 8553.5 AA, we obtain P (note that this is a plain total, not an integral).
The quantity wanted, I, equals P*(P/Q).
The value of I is 1110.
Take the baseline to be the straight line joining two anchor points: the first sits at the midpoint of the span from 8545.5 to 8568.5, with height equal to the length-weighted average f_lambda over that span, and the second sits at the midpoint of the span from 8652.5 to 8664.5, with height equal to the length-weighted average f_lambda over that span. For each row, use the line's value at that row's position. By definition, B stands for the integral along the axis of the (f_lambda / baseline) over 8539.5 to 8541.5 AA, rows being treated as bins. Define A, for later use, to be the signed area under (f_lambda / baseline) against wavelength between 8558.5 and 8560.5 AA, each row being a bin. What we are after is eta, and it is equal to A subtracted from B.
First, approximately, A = 2.01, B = 1.7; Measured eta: -0.3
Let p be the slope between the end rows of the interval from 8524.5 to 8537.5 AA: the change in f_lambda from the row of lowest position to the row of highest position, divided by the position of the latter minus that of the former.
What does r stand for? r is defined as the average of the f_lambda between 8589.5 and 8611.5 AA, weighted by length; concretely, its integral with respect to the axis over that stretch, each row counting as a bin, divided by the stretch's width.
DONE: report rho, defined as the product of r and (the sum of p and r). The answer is 139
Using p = -0.10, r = 11.9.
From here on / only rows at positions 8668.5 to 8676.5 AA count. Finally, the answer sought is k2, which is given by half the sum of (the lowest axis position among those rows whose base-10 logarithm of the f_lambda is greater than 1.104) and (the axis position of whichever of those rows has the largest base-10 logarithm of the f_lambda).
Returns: 8672.5 AA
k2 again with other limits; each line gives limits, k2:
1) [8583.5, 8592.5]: 8584.0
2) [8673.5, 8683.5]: 8675.5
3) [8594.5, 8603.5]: 8602.5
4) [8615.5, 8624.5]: 8616.0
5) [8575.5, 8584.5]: 8576.0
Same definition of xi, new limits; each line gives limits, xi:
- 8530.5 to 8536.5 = 8531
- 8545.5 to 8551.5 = 8551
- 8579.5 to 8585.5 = 8580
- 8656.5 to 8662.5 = 8657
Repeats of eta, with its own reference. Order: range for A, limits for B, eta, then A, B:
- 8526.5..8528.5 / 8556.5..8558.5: -0.1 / 2.22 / 2.1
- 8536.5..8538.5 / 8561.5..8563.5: -0.1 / 1.94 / 1.9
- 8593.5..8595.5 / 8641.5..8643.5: 0.4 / 1.69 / 2.1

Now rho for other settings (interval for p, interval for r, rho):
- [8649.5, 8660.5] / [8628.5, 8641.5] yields 160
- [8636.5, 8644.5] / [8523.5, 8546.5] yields 131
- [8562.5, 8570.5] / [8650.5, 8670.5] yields 157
